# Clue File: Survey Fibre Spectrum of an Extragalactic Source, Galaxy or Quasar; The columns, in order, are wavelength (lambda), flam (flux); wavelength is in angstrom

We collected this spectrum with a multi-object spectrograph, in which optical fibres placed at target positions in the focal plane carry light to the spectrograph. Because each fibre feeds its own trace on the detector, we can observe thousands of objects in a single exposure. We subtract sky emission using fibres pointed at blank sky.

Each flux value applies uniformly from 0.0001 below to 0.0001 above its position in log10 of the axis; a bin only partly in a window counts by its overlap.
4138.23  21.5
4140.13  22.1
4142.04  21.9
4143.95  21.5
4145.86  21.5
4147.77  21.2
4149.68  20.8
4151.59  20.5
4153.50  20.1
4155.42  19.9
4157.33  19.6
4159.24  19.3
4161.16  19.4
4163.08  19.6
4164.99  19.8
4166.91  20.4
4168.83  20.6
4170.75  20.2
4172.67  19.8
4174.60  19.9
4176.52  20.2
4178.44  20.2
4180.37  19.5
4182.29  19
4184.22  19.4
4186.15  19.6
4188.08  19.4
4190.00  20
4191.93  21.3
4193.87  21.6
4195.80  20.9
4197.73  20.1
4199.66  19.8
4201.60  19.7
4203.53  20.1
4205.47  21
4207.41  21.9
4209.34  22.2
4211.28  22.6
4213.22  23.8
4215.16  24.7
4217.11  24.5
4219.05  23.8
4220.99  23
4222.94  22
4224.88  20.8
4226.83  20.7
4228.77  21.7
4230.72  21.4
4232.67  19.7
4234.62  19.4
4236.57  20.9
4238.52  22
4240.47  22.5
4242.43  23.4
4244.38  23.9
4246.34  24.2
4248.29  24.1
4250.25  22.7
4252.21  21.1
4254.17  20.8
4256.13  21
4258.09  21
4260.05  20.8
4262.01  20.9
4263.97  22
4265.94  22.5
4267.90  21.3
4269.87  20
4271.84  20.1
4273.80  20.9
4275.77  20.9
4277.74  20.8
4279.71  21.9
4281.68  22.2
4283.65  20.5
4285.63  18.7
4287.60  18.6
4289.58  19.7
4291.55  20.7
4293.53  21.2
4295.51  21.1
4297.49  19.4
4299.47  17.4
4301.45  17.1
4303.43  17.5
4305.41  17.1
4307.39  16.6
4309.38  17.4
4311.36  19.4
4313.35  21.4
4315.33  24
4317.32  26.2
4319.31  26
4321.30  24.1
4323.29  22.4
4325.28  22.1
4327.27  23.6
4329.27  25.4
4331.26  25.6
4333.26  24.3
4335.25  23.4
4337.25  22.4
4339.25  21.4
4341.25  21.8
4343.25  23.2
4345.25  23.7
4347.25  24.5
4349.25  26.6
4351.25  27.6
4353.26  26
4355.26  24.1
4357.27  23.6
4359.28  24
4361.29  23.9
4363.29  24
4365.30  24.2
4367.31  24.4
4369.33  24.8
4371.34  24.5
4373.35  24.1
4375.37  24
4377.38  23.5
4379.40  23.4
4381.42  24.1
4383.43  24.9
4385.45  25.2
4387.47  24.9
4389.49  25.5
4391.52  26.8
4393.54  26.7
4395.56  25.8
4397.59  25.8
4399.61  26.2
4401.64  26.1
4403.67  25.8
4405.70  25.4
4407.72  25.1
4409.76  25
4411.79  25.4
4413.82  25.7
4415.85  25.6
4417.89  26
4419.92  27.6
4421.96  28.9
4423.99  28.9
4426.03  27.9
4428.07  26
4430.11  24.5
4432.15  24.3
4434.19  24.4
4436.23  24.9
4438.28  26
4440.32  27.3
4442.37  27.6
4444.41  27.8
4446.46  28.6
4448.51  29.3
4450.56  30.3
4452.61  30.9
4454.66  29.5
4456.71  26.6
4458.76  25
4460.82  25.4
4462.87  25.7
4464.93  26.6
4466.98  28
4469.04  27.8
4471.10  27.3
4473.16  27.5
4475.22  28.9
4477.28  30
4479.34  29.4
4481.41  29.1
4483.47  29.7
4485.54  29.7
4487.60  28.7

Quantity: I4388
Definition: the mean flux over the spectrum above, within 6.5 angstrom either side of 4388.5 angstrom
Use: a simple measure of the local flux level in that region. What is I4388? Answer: 26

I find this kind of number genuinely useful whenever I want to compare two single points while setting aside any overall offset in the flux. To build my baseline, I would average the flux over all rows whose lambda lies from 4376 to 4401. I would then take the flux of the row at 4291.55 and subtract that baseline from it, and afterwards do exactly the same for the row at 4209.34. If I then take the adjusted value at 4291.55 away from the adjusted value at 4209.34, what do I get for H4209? 1.5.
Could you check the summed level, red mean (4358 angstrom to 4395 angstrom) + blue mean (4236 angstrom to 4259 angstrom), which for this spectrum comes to 46.9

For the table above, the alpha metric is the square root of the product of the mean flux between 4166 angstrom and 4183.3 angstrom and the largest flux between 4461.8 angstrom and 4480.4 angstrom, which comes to 24.5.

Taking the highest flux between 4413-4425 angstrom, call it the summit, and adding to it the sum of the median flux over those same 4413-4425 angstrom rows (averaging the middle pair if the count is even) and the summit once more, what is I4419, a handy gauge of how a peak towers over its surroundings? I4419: 85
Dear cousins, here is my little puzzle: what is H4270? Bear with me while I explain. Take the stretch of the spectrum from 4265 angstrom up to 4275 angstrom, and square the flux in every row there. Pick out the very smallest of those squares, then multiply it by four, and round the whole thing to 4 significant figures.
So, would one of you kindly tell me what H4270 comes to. 1600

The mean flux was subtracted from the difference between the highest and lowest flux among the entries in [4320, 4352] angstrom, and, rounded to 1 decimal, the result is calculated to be -17.7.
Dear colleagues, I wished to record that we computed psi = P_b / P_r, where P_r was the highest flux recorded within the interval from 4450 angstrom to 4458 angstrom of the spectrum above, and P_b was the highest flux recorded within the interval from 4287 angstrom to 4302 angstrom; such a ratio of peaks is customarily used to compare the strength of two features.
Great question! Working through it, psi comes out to 0.69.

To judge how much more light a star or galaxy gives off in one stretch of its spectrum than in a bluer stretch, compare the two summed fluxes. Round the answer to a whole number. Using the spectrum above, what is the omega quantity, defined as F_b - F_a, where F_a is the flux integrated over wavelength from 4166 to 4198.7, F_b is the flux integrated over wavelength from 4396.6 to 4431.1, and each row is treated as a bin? 247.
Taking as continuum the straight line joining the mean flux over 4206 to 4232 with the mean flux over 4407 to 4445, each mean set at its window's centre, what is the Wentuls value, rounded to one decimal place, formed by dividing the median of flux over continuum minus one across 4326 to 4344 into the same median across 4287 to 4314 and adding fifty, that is 54.2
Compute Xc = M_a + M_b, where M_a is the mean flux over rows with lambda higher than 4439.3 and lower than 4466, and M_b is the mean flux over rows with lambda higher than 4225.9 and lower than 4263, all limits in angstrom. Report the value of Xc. 49.4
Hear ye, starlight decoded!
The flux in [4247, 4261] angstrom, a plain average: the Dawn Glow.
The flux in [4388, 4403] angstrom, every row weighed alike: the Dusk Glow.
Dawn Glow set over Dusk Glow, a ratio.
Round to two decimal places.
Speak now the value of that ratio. 0.83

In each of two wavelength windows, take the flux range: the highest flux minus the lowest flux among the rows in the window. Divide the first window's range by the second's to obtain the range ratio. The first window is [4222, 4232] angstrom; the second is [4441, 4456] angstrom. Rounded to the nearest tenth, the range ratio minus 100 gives -99.6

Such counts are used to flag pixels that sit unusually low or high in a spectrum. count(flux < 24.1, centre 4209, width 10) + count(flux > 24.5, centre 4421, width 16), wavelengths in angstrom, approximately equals 13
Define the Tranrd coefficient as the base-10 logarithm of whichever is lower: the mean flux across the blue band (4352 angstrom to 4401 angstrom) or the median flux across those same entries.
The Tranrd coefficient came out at 1.39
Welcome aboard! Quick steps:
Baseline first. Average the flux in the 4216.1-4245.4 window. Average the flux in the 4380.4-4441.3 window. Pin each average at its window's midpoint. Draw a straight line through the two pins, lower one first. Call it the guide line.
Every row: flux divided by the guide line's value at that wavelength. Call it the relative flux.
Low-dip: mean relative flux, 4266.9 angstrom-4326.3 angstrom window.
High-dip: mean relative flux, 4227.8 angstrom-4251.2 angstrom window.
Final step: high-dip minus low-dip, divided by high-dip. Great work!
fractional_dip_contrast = 0.12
